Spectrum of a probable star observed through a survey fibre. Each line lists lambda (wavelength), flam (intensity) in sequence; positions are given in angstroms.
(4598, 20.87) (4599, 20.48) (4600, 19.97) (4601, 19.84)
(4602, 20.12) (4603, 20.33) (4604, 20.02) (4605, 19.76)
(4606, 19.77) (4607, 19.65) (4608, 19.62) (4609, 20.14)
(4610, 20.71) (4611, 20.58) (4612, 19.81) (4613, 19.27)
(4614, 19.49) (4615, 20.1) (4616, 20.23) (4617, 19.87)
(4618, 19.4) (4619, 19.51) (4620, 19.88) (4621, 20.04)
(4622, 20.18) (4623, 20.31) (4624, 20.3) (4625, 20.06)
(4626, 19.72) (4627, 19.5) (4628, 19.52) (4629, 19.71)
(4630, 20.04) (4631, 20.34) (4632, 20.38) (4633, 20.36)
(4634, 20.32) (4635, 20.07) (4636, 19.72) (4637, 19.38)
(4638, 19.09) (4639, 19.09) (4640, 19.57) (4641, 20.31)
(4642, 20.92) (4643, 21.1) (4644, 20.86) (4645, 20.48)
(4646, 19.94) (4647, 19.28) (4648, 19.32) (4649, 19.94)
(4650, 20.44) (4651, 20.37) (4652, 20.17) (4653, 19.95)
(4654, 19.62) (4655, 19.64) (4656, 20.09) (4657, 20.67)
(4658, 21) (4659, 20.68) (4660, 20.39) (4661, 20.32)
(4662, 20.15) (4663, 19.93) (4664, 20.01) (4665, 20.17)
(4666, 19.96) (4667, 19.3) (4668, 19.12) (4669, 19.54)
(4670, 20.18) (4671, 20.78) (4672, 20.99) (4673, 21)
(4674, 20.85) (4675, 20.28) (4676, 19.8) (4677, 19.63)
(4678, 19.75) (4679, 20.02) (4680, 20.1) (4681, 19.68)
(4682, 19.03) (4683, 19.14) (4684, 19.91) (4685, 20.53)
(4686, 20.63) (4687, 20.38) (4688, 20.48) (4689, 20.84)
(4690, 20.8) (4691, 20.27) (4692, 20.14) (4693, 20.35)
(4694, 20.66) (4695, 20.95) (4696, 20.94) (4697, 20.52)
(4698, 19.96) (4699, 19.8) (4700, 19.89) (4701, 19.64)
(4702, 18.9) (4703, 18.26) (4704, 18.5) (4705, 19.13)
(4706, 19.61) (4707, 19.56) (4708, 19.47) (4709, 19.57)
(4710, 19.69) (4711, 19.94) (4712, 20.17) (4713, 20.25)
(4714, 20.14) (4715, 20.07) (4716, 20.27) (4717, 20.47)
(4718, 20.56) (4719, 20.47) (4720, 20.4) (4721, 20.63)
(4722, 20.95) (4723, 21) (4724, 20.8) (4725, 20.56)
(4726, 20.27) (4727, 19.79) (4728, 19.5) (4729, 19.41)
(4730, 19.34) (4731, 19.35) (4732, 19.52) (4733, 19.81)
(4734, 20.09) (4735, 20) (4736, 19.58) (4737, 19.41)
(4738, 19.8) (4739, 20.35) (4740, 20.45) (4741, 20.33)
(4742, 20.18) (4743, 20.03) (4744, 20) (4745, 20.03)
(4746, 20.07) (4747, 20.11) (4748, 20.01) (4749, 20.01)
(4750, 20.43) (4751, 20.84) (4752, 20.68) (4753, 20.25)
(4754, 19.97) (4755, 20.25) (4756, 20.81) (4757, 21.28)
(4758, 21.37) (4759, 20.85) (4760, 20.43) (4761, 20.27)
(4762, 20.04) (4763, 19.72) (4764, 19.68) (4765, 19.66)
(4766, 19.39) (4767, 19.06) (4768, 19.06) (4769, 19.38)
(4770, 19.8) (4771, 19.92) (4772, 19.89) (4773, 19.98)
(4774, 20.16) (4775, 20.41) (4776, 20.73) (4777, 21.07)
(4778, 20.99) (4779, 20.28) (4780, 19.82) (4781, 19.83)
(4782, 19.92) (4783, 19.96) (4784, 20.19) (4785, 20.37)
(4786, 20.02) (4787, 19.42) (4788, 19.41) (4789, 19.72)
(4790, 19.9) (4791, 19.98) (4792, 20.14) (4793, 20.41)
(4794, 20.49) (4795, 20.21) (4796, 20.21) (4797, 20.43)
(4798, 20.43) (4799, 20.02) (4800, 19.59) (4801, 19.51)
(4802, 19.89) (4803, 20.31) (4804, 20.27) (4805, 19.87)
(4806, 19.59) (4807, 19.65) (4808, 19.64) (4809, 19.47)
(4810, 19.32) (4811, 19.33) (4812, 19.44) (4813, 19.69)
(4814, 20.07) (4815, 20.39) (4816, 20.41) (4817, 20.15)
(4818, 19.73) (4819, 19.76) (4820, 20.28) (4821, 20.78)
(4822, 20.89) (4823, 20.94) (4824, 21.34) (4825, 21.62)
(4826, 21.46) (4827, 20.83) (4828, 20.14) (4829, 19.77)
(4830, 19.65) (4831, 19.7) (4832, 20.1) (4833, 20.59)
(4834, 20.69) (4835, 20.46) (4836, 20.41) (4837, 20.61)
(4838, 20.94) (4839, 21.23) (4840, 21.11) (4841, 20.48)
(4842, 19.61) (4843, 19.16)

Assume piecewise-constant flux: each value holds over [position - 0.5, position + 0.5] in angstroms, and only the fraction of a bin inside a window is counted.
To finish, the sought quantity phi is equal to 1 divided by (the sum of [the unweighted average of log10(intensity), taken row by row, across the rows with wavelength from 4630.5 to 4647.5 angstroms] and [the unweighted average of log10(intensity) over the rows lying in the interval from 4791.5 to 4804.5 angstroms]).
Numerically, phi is 0.384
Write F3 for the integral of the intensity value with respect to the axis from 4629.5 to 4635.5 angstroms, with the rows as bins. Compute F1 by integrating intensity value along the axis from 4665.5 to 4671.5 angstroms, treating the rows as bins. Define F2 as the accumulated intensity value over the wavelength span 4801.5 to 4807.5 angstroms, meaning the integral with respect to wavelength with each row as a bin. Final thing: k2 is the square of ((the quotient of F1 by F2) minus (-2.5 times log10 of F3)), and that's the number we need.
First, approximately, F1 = 119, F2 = 120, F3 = 121.5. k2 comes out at 38.5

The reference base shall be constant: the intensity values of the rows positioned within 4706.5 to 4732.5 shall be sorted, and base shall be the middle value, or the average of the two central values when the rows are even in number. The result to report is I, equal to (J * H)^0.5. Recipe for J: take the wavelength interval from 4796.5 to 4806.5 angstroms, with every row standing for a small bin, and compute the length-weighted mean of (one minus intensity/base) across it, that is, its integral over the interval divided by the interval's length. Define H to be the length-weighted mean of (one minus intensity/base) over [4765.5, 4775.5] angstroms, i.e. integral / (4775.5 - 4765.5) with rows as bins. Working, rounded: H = 0.022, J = 0.008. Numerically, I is 0.013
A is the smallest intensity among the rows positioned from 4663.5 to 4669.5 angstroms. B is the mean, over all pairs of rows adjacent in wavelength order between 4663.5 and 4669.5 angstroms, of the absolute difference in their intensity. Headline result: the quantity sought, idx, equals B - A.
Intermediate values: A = 19.12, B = 0.326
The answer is -18.8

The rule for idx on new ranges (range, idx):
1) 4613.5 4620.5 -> -19.1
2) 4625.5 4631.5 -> -19.3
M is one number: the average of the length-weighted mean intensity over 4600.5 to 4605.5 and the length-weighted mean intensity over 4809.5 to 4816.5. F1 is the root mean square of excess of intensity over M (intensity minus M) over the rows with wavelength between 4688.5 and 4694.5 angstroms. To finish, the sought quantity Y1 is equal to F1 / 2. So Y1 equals 0.33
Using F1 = 0.66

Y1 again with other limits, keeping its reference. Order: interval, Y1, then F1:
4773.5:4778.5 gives 0.42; 0.84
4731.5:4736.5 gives 0.12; 0.25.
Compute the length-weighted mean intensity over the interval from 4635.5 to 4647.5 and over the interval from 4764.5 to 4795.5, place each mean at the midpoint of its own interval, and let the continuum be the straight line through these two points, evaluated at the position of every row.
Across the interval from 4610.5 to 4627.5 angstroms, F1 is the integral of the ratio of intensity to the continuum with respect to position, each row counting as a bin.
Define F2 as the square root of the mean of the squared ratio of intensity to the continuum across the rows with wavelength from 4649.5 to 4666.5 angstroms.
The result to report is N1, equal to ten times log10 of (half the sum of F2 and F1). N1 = 9.53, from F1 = 16.9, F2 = 1.012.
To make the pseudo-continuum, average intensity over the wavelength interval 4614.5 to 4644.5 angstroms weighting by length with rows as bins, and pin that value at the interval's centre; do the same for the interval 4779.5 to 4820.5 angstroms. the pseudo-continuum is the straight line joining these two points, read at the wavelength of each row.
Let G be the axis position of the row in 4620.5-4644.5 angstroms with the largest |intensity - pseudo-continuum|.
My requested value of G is 4643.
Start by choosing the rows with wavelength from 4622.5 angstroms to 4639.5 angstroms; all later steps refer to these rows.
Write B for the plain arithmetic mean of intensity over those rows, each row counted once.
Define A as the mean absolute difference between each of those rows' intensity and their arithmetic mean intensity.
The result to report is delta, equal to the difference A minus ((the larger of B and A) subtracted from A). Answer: 19.9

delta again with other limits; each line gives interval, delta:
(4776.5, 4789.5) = 20.1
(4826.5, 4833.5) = 20.1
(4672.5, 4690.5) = 20.2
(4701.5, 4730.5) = 19.9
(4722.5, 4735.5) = 20.0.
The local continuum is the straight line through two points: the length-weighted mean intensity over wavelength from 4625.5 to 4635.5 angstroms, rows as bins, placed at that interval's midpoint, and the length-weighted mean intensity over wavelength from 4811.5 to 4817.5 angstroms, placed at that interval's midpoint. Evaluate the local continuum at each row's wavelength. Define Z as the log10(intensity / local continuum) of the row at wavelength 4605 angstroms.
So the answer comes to -0.005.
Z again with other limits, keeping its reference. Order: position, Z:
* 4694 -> 0.014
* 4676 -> -0.004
